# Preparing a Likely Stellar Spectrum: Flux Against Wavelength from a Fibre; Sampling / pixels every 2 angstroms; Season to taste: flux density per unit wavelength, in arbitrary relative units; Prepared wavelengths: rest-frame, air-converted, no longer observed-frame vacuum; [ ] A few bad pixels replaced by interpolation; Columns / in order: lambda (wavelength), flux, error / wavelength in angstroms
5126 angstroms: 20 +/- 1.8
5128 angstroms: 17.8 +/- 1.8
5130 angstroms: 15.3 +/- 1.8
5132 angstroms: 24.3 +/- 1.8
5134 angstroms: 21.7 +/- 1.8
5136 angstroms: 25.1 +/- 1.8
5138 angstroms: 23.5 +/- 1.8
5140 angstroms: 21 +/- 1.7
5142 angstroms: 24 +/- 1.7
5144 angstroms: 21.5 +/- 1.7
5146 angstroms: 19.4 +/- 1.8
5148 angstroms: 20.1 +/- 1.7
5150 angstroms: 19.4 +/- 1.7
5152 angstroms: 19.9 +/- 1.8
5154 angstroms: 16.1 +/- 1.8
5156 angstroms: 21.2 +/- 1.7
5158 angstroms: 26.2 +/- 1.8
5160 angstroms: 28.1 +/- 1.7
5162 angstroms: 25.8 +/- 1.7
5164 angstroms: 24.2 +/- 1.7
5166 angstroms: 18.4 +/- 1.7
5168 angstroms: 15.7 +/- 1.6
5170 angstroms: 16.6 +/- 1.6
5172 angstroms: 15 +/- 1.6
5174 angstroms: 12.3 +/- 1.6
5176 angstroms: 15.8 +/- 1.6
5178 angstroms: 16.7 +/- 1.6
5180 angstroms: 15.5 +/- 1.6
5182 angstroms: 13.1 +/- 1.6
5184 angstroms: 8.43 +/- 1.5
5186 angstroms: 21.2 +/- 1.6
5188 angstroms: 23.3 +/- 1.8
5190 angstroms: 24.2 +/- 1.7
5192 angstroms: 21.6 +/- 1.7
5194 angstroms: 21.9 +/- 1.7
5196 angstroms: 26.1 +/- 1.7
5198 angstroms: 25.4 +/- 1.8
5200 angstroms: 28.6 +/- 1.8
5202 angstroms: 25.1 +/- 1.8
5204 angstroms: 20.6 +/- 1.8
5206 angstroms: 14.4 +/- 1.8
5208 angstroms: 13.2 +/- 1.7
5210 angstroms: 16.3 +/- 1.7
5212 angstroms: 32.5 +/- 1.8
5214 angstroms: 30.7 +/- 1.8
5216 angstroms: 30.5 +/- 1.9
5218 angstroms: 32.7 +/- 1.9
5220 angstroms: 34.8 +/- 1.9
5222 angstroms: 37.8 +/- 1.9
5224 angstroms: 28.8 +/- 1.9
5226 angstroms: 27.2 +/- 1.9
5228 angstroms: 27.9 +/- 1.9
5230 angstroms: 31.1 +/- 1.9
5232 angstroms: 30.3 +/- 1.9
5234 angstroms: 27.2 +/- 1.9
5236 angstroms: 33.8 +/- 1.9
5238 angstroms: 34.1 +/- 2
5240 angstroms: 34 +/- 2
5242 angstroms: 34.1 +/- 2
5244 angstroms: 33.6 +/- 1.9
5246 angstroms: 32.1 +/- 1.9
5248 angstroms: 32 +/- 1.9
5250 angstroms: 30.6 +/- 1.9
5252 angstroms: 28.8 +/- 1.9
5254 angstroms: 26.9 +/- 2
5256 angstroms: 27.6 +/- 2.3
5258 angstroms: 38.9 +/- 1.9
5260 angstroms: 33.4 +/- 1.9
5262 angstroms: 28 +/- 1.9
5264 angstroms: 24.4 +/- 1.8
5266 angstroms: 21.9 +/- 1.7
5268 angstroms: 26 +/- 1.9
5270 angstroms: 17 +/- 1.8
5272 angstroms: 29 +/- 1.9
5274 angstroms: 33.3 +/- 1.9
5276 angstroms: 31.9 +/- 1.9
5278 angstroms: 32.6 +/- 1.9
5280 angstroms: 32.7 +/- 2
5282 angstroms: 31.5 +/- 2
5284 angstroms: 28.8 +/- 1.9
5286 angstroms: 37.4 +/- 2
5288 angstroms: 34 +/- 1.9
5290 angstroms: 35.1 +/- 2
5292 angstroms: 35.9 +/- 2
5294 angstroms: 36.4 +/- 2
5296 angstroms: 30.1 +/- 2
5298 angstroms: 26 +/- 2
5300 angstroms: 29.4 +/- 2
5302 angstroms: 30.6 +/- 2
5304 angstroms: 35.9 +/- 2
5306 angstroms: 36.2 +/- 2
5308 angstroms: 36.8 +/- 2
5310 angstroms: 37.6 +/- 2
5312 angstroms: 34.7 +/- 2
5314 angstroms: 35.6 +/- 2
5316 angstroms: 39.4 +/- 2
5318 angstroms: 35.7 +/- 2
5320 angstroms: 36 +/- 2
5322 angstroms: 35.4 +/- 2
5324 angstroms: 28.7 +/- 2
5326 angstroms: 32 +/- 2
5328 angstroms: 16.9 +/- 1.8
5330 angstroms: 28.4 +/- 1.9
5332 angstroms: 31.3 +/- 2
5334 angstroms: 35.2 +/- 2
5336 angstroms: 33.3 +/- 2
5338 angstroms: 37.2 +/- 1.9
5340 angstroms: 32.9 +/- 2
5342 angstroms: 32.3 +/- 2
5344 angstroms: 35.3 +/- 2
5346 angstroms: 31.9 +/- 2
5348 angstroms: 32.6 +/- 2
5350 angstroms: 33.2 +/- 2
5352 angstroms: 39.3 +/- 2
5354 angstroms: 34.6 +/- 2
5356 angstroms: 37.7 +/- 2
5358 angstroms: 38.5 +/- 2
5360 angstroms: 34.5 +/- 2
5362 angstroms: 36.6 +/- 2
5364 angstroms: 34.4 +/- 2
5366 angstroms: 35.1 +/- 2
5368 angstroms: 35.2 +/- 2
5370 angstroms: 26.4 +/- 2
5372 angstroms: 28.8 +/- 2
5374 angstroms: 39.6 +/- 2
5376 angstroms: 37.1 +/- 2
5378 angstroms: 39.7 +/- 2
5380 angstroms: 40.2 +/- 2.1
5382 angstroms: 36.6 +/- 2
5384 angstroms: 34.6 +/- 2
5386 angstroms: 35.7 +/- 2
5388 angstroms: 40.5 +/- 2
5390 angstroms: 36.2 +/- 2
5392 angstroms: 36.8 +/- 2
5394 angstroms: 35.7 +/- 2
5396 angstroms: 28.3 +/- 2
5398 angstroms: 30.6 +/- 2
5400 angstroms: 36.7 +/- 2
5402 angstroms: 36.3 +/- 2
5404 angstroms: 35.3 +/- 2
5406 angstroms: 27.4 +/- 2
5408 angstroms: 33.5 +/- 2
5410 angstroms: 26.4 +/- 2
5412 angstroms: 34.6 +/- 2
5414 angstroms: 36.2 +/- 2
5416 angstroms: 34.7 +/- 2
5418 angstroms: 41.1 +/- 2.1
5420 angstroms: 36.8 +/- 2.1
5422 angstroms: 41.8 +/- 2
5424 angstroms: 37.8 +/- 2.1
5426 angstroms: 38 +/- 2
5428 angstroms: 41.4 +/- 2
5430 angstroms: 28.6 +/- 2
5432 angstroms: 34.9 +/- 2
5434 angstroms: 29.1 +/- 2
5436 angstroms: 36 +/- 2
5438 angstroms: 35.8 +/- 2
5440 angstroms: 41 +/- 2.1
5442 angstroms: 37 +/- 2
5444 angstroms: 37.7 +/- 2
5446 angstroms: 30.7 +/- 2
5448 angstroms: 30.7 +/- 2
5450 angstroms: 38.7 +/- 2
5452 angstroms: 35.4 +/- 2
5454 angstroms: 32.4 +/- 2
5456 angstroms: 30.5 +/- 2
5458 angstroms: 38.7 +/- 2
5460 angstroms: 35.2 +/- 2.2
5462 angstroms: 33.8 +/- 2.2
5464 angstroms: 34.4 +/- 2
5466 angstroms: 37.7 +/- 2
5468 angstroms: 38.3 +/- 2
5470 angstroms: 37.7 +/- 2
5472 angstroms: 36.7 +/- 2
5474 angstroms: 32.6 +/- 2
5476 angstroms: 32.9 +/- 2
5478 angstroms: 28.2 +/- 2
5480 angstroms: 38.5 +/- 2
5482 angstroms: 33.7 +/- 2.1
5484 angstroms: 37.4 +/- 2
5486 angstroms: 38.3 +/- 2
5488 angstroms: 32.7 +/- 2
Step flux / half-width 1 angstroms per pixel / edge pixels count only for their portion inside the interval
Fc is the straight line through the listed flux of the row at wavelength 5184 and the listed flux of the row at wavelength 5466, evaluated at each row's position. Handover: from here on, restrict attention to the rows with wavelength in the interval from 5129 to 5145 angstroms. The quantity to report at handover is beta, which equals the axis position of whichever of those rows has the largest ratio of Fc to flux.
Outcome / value 5144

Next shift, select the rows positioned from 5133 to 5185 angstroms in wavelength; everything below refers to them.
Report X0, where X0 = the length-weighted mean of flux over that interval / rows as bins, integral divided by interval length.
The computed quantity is 19.4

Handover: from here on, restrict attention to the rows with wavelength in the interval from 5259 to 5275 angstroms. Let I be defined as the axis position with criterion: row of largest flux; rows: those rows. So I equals 5260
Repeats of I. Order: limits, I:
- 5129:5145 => 5136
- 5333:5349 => 5338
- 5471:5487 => 5480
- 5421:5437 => 5422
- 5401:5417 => 5402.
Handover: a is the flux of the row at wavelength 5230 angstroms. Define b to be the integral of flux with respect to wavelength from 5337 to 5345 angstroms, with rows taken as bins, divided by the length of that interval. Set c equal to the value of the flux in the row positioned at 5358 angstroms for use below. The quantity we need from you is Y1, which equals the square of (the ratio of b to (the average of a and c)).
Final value 1.0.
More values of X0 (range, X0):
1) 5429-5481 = 34.7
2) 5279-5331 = 33.0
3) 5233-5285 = 30.2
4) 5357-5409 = 35.0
